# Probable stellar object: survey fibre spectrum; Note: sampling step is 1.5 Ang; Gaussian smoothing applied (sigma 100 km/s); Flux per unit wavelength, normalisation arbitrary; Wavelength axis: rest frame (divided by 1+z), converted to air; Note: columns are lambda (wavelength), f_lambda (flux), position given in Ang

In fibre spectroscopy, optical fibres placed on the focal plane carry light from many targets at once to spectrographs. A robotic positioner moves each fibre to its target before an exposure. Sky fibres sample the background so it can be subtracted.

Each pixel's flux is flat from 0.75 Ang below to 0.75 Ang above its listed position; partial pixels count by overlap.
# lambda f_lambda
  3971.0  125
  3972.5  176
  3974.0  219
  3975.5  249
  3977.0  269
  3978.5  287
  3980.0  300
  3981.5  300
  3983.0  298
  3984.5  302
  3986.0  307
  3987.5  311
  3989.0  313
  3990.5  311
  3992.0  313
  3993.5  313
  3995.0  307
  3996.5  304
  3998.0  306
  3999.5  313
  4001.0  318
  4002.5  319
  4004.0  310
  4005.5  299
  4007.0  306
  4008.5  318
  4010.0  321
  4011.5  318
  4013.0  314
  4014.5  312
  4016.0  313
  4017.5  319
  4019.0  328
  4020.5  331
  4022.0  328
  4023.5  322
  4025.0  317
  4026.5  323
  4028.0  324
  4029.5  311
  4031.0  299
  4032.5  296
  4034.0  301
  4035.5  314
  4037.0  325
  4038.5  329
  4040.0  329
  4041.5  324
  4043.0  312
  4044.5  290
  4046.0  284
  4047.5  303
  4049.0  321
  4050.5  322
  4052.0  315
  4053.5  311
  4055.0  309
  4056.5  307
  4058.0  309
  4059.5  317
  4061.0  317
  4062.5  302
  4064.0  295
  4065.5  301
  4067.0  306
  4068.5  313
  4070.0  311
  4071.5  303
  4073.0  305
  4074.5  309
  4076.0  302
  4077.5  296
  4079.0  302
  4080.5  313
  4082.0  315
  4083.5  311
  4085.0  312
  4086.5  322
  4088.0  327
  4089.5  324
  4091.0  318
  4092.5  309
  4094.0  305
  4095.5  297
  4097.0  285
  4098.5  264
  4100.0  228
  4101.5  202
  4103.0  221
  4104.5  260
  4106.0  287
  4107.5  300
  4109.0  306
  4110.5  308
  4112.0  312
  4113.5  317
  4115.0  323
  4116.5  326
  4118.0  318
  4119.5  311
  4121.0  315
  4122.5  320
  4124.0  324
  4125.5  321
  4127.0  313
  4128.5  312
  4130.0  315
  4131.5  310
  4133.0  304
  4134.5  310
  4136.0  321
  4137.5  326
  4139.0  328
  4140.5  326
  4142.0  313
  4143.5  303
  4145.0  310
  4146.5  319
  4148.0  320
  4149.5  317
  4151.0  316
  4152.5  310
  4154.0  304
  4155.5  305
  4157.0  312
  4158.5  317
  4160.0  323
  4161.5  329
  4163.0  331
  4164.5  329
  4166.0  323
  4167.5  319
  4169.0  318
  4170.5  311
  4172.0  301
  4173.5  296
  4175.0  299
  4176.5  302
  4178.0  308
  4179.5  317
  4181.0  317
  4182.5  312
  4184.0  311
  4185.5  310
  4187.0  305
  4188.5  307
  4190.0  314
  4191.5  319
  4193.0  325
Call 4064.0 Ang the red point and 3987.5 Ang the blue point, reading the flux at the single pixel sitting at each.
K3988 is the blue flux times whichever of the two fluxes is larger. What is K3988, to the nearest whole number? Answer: 96721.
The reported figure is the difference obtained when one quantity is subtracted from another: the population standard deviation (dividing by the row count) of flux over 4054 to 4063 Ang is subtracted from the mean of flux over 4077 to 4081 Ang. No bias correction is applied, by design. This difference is 298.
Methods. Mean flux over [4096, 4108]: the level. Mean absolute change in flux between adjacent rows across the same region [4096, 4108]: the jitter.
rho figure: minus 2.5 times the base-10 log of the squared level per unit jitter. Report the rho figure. -8.5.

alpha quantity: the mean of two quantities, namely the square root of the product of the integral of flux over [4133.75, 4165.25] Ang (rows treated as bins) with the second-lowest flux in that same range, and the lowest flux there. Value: 1023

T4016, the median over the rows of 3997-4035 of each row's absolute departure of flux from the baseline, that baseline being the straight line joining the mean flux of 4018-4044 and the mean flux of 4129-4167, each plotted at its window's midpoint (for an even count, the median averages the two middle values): 5.8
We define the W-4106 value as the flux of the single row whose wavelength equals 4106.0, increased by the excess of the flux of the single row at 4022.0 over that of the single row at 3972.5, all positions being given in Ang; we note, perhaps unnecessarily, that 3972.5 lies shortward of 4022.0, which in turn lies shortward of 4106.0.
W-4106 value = 439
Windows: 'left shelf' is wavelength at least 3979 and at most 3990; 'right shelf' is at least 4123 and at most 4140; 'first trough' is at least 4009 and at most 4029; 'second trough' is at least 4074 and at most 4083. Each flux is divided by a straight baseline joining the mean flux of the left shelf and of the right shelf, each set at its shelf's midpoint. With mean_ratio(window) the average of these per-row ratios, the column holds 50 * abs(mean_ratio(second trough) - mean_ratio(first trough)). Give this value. 3.2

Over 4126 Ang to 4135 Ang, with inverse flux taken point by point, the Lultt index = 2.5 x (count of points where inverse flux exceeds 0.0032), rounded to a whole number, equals 10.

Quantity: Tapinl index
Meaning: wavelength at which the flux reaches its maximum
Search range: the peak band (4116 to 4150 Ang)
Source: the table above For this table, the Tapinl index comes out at 4139.0 Ang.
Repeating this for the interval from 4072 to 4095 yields 4088.0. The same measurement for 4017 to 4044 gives 4020.5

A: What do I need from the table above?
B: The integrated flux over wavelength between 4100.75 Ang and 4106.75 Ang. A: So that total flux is 1455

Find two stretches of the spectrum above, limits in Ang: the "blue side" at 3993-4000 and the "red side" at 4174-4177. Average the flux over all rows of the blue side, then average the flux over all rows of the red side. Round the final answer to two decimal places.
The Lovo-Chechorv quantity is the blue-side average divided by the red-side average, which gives 1.03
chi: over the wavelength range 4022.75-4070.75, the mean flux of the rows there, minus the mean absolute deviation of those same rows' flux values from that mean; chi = 302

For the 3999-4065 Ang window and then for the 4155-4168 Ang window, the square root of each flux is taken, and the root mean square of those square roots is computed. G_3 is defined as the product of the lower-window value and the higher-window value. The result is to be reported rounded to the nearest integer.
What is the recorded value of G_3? 317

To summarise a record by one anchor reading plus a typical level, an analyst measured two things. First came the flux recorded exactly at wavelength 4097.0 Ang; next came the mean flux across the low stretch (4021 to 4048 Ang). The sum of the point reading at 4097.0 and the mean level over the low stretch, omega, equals 598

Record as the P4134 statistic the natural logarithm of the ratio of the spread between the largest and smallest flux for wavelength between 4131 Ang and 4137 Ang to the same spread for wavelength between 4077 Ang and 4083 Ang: -0.1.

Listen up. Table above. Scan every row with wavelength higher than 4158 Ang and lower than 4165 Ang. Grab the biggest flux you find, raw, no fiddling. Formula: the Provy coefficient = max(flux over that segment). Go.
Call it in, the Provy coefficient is 331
